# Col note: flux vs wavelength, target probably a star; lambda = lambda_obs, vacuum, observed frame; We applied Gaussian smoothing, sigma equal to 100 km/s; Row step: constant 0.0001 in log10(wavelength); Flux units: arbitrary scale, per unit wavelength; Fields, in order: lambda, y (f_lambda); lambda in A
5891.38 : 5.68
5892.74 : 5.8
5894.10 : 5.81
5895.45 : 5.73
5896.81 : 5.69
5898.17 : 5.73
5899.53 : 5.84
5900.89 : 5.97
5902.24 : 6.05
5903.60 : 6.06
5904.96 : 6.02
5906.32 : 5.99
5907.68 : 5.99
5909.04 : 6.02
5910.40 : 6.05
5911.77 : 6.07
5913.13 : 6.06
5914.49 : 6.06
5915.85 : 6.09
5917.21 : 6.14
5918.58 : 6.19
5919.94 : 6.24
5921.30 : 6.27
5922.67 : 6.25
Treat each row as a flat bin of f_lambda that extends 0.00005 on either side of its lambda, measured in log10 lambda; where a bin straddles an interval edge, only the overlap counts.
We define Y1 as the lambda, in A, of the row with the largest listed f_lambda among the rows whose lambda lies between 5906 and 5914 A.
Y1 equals 5911.77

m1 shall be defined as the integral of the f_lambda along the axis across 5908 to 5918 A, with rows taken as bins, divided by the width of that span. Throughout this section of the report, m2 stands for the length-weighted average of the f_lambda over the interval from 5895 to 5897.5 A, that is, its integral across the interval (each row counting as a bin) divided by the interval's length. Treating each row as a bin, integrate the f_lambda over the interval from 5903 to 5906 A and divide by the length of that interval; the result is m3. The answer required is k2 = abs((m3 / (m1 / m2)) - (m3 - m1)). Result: 5.70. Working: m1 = 6.06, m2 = 5.70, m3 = 6.03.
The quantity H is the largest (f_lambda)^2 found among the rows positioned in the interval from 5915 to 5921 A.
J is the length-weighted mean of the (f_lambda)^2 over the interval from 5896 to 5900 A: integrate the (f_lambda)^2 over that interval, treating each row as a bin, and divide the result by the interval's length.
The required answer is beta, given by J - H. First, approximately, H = 38.9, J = 33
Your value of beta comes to -6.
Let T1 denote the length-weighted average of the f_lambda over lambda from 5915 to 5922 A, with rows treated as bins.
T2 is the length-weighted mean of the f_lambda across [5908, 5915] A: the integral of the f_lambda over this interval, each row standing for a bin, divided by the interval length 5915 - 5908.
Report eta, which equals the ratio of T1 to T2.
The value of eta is 1.02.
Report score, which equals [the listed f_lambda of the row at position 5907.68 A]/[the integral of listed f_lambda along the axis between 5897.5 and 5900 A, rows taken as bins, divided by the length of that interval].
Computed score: 1.04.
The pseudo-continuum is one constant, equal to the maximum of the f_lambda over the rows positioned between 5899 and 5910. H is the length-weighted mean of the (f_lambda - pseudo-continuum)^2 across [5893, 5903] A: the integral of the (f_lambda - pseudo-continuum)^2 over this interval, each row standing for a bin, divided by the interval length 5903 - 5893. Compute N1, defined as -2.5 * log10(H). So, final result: 2.9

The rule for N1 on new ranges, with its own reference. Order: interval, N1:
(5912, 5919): 6.0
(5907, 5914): 7.2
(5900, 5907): 5.9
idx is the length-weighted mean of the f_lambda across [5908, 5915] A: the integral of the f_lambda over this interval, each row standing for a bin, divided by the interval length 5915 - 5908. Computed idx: 6.04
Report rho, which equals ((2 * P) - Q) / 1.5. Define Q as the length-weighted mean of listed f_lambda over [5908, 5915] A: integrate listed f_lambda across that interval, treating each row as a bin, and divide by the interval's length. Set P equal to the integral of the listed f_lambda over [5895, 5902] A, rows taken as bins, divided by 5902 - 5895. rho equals 3.72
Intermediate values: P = 5.81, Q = 6.04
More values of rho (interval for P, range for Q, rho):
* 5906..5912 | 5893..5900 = 4.18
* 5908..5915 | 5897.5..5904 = 4.11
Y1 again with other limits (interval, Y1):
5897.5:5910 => 5903.60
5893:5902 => 5900.89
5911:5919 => 5918.58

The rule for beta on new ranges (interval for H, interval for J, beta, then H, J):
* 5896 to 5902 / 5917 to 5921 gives 3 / 35.6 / 38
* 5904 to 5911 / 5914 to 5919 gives 1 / 36.6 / 37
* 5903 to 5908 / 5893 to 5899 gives -4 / 36.7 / 33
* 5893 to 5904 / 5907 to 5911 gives 0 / 36.7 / 36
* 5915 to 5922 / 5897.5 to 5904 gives -4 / 39.3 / 35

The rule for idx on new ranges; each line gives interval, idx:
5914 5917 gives 6.09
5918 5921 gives 6.24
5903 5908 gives 6.02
